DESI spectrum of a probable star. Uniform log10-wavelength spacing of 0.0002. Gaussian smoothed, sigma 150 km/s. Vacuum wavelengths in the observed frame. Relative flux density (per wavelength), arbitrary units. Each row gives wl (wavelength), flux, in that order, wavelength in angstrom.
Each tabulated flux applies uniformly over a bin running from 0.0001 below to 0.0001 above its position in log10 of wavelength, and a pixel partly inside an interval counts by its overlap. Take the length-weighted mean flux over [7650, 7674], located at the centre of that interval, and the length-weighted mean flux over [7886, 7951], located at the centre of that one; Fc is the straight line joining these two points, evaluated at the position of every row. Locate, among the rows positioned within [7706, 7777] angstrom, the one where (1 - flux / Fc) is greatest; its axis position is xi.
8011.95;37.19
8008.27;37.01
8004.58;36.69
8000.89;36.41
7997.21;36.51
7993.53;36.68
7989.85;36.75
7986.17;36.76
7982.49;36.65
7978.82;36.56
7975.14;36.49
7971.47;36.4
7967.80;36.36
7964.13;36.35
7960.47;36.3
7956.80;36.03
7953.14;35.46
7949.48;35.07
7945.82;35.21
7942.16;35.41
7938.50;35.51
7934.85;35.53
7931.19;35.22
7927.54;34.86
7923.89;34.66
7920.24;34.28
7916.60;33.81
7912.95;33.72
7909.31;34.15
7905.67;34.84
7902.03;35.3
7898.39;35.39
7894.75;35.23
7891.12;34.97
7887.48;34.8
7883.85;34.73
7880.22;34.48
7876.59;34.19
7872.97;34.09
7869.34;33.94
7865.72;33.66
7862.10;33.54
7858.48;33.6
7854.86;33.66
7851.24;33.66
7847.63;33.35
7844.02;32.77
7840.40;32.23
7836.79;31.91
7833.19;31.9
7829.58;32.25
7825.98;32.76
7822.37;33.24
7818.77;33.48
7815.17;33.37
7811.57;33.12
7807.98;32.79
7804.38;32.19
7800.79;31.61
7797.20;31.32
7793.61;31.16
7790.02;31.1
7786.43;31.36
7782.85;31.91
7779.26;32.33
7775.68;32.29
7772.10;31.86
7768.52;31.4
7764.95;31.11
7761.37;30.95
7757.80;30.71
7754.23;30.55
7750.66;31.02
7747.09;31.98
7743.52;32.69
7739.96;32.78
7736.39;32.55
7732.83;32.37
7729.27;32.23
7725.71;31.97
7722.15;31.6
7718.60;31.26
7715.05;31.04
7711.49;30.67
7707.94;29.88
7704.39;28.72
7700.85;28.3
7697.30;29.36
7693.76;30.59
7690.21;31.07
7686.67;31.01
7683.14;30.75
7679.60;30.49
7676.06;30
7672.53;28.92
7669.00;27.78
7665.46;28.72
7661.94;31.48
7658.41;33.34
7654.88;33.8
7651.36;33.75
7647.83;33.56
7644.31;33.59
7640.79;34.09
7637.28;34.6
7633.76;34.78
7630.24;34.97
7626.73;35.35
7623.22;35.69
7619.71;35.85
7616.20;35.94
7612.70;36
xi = 7707.94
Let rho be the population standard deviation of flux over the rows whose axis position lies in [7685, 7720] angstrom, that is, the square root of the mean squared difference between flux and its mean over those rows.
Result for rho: 1.01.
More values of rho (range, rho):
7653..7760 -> 1.48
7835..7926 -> 0.87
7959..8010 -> 0.19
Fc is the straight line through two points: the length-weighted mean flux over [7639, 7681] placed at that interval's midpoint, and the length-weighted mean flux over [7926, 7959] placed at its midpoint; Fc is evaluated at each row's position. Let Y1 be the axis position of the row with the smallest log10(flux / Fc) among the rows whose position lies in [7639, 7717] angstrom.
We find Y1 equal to 7669.00 angstrom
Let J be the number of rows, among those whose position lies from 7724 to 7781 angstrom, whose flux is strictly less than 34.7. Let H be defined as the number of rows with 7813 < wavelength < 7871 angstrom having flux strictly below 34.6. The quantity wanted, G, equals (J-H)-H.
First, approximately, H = 16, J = 16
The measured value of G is -16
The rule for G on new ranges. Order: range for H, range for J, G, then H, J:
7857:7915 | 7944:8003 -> -18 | 9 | 0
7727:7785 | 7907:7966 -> -27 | 16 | 5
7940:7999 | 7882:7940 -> 5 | 0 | 5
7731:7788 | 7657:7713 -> -16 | 16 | 16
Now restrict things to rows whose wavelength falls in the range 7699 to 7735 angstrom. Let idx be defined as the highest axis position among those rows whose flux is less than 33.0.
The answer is 7732.83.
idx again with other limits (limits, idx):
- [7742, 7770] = 7768.52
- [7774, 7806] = 7804.38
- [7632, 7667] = 7665.46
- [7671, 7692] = 7690.21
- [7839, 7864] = 7844.02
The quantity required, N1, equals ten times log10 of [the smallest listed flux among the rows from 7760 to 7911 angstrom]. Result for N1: 14.9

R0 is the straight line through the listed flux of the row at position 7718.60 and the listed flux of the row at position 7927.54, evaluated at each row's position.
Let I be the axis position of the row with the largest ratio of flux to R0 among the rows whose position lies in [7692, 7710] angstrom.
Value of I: 7693.76 angstrom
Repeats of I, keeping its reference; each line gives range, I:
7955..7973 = 7960.47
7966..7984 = 7982.49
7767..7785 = 7775.68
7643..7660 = 7651.36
